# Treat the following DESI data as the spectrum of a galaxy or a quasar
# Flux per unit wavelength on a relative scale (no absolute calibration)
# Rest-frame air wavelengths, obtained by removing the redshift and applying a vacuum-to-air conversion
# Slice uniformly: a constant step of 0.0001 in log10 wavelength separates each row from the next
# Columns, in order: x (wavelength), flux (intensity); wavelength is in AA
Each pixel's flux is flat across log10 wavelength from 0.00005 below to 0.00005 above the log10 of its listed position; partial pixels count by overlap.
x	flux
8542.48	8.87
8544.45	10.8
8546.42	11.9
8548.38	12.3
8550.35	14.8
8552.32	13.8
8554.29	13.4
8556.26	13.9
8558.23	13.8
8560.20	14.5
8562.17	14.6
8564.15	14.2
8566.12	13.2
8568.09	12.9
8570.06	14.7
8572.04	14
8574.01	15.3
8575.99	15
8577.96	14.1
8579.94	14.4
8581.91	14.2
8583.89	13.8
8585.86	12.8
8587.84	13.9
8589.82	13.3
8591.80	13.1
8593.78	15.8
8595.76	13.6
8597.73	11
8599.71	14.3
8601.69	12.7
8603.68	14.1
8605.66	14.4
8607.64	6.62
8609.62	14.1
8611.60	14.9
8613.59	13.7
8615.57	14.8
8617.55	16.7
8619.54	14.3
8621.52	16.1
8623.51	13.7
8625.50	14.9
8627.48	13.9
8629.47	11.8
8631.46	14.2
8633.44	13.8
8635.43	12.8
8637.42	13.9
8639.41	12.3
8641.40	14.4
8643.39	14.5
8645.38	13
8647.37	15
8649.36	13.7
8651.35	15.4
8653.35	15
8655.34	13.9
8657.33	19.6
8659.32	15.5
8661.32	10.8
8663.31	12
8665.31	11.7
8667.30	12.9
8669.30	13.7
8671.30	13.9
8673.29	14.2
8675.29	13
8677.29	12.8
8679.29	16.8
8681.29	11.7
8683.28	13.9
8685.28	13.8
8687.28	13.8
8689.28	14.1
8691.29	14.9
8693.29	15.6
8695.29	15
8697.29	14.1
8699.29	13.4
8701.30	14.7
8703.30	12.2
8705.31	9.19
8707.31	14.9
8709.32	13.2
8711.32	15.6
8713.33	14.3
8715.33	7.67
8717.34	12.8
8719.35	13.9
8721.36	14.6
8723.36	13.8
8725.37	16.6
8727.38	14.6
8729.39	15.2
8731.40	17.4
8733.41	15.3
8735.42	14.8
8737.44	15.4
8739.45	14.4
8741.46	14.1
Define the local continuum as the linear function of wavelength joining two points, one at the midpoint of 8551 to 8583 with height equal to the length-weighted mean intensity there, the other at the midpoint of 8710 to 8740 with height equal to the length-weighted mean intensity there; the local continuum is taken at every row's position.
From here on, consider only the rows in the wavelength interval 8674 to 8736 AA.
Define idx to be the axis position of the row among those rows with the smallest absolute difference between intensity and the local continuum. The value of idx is 8713.33 AA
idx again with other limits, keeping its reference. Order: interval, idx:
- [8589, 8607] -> 8603.68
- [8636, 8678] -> 8673.29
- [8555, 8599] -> 8581.91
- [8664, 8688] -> 8673.29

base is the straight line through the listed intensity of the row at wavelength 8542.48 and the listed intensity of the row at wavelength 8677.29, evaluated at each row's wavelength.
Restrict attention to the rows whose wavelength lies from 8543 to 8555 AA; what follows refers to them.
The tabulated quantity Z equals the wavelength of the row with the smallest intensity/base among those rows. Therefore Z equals 8544.45 AA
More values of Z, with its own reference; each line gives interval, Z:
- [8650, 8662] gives 8661.32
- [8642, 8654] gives 8645.38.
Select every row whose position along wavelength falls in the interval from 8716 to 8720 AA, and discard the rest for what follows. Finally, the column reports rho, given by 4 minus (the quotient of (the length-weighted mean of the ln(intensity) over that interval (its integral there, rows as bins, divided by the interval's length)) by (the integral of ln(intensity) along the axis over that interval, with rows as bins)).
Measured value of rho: 3.75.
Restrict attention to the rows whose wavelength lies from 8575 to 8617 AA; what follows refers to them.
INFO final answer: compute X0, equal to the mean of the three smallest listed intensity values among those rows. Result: 10.1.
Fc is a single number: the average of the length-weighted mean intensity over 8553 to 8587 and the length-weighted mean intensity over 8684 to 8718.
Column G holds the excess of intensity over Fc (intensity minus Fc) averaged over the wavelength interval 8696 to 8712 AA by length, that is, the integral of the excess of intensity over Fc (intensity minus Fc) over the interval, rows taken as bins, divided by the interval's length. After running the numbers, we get -0.37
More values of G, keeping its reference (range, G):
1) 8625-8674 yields 0.09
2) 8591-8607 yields -0.29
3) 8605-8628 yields 0.24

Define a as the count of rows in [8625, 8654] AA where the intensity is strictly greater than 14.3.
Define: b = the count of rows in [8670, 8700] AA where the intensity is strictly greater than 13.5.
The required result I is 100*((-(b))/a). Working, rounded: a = 6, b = 11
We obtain -183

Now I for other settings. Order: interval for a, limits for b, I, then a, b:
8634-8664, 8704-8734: -157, 7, 11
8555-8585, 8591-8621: -183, 6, 11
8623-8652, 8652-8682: -160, 5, 8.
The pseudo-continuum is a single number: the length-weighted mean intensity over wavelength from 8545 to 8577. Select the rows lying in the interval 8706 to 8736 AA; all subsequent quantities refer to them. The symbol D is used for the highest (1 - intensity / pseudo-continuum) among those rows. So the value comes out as 0.45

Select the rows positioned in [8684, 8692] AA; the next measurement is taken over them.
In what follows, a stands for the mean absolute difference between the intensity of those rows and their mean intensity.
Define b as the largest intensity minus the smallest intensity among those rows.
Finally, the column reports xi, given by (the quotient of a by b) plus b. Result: 1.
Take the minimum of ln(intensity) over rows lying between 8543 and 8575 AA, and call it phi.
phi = 2.4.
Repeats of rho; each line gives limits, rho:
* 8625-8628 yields 3.67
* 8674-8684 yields 3.90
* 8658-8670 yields 3.92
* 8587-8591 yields 3.75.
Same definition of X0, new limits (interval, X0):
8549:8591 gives 13.0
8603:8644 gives 10.2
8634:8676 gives 11.5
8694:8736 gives 9.7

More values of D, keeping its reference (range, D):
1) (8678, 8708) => 0.34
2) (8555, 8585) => 0.07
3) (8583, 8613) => 0.52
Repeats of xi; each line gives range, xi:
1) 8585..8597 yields 3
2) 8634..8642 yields 2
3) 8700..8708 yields 6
